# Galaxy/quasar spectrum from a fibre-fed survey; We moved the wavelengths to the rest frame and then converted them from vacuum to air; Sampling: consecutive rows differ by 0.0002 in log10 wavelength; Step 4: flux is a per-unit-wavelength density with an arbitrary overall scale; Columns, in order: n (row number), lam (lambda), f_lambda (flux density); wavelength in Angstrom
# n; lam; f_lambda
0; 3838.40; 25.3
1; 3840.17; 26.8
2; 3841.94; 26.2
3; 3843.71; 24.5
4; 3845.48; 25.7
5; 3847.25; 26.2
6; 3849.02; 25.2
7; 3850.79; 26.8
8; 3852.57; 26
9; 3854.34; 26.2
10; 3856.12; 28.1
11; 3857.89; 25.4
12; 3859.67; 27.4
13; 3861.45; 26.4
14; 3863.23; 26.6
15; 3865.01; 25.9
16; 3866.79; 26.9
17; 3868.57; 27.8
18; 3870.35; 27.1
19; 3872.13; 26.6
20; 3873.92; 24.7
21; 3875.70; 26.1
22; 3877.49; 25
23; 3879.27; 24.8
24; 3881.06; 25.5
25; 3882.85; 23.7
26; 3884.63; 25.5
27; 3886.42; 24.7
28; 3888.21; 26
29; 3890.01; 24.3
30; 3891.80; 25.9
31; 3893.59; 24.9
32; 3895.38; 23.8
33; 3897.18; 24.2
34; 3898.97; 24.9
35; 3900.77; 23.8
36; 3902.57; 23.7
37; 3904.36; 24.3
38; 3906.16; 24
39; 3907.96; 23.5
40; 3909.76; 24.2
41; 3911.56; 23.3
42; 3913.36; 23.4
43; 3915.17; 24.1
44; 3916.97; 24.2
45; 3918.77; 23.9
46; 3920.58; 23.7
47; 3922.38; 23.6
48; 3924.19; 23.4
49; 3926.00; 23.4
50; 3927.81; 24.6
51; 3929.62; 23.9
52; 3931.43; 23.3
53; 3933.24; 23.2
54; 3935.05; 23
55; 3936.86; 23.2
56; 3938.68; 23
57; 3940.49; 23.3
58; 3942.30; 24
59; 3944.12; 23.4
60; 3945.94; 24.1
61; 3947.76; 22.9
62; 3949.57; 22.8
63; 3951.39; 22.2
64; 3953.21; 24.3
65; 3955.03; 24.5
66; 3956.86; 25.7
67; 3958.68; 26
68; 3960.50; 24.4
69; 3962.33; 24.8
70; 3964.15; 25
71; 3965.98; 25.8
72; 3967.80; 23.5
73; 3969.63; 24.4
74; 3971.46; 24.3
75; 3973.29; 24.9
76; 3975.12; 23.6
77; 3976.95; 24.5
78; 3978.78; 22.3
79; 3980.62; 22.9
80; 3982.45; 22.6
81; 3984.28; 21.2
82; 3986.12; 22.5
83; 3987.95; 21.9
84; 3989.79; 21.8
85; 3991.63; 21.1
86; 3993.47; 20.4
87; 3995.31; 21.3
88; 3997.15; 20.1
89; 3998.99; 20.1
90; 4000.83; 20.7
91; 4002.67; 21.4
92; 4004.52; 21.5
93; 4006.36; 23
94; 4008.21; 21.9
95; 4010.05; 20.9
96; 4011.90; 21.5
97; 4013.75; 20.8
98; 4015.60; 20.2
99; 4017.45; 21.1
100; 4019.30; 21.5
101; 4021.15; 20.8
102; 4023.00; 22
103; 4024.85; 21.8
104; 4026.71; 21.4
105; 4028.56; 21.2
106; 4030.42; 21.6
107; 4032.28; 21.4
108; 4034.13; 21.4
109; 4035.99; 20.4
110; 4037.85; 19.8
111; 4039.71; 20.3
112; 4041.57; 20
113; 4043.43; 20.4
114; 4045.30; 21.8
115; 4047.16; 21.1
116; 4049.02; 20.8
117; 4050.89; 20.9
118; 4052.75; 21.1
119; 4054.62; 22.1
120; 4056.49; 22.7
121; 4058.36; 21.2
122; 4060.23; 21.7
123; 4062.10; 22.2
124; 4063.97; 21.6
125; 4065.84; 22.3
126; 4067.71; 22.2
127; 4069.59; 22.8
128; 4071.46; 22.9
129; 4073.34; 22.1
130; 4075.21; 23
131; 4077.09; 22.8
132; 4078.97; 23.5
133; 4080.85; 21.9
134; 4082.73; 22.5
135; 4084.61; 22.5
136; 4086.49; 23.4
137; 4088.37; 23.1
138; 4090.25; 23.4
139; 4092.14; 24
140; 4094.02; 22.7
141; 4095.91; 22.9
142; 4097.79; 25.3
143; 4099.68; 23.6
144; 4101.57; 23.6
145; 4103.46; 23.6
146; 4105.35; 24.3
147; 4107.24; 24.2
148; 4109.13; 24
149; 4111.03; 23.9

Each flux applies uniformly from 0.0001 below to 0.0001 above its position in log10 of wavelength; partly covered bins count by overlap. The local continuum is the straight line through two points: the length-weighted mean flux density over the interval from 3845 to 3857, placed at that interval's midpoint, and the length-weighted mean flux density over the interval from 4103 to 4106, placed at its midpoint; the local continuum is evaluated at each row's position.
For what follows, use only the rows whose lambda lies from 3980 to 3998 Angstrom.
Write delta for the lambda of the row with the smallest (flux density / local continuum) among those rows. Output 3997.15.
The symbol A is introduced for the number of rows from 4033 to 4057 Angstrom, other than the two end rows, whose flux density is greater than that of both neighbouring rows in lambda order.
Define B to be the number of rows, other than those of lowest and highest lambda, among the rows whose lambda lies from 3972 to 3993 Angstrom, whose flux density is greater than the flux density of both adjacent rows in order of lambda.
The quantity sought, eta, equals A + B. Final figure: 5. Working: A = 2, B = 3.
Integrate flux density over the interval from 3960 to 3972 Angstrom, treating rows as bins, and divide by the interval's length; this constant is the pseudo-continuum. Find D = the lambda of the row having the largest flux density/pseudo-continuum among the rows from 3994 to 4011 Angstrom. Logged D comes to 4006.36 Angstrom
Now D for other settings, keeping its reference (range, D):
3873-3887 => 3875.70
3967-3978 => 3973.29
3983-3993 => 3986.12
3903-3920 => 3904.36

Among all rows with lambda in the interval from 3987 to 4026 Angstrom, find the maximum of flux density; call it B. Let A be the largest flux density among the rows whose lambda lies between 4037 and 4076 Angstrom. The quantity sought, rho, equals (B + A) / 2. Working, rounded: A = 23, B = 23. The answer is 23.0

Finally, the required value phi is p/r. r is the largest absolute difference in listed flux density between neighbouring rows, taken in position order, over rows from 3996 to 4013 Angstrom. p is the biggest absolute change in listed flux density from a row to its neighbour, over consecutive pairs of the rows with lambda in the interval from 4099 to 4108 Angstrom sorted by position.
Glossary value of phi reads 0.47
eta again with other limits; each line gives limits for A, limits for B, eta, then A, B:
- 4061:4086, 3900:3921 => 7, 4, 3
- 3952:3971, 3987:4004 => 3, 2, 1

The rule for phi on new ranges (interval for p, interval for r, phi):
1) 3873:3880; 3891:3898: 1.27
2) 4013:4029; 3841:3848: 0.71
